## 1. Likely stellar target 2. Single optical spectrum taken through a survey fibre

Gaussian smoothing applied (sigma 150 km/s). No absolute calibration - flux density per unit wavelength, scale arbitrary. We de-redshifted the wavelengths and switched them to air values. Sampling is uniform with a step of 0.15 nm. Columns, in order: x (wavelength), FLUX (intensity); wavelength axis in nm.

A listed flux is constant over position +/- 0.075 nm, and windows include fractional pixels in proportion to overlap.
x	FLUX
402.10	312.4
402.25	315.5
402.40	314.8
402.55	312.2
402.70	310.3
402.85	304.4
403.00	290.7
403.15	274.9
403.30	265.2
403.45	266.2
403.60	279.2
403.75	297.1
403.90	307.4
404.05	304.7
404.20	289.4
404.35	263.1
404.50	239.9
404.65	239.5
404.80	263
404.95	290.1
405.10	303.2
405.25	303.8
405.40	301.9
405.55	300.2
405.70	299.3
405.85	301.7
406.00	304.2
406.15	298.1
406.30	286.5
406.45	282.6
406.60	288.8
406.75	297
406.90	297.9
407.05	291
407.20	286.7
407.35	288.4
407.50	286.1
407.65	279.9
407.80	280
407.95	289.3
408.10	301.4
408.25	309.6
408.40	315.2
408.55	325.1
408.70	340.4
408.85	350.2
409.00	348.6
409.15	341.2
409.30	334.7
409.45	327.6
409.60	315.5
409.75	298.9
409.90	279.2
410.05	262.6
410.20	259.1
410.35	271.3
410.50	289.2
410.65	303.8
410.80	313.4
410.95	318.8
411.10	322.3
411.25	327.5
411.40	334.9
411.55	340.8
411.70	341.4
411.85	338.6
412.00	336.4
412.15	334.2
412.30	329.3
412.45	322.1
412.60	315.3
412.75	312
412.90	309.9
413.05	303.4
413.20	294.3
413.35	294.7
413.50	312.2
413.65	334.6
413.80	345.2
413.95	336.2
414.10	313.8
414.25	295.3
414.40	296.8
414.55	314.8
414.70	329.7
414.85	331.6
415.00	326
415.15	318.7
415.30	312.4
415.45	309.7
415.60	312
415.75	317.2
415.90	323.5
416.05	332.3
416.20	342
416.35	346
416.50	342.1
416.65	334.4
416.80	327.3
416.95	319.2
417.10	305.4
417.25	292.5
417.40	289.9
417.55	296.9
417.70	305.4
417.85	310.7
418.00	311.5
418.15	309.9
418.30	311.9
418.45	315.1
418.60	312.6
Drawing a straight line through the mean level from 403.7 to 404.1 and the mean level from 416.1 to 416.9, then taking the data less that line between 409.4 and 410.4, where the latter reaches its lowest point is 410.20 nm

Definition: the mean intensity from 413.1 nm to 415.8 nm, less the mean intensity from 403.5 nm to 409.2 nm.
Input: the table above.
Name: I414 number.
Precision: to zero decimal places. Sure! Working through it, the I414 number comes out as 20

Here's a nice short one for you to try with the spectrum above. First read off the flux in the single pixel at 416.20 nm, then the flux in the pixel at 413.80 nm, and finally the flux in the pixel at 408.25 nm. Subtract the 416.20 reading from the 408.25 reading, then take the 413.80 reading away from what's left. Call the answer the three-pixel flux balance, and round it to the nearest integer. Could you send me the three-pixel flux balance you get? -378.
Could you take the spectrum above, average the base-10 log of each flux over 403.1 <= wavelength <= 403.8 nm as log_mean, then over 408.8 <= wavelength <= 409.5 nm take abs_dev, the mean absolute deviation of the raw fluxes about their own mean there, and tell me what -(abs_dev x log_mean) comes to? -18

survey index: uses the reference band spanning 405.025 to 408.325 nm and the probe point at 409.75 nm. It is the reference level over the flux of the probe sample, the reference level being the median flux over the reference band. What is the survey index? 1.00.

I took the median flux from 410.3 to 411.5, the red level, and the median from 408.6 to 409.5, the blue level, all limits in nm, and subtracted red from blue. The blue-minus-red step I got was 25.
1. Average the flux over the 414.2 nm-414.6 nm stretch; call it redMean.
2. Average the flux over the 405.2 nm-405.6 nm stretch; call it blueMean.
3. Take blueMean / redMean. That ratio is 1.00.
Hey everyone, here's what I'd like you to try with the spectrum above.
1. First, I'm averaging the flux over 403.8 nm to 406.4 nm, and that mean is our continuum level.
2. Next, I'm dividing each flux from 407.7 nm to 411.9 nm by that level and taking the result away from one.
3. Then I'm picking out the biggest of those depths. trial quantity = 0.10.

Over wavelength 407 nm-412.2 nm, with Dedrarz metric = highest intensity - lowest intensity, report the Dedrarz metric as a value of 91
